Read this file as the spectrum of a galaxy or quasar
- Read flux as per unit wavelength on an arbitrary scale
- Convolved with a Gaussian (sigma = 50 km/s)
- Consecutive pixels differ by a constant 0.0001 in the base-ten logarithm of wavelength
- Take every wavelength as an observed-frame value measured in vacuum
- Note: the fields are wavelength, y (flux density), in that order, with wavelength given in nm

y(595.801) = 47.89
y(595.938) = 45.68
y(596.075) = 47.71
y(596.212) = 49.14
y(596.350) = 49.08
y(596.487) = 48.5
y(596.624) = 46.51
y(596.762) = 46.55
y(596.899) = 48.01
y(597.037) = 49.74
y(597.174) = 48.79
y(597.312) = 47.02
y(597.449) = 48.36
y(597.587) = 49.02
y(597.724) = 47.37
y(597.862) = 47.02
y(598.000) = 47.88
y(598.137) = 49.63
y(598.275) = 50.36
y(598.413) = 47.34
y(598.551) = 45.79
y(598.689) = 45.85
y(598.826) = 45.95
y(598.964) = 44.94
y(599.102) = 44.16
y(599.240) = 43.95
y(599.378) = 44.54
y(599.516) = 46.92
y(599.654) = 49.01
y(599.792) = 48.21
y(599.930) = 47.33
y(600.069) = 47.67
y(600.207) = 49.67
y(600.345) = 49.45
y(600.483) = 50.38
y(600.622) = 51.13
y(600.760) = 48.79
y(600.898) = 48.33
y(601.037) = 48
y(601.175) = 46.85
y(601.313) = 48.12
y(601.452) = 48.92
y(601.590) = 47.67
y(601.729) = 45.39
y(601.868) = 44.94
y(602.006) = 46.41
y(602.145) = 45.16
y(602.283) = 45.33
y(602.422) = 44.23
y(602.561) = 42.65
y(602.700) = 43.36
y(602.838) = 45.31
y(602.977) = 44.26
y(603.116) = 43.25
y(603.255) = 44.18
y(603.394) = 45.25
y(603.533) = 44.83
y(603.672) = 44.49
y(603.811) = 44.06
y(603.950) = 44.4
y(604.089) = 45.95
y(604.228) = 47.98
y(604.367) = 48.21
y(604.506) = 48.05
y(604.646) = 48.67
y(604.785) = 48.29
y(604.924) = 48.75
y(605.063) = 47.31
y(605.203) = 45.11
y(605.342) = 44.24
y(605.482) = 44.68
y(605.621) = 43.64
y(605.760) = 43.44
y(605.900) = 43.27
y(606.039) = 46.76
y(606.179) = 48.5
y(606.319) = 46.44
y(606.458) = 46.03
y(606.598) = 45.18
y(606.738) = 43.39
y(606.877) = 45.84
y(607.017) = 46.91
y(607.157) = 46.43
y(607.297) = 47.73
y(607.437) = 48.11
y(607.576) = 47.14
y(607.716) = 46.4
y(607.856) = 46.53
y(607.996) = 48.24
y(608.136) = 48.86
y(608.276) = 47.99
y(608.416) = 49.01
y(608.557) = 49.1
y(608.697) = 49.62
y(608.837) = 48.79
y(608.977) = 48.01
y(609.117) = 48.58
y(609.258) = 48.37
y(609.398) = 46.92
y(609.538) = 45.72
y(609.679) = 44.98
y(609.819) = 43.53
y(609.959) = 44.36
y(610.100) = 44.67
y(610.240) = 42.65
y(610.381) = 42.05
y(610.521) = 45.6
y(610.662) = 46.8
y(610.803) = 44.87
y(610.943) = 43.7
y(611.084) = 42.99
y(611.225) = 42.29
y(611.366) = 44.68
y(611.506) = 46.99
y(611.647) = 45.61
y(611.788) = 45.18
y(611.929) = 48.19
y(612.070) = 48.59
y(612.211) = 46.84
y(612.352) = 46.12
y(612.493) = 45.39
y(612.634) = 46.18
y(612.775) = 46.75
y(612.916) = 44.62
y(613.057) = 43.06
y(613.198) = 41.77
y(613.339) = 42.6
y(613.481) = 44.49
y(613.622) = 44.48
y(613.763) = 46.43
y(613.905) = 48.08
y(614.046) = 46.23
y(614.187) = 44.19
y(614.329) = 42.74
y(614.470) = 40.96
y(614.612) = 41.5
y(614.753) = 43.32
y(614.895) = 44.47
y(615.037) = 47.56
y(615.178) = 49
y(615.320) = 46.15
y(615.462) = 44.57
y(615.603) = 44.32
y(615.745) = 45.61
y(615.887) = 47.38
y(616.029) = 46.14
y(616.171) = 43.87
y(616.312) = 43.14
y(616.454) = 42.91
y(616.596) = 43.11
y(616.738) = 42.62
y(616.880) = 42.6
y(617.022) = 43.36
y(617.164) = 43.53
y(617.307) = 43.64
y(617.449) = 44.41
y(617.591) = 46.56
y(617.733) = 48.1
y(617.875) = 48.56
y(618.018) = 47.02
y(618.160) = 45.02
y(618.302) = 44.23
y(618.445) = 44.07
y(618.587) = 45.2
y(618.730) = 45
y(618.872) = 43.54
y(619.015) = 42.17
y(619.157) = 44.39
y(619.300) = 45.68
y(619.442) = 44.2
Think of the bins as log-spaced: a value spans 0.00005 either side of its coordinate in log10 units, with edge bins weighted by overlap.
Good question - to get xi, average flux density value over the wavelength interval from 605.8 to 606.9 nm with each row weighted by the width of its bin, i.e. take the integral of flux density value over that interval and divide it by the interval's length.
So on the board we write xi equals 45.6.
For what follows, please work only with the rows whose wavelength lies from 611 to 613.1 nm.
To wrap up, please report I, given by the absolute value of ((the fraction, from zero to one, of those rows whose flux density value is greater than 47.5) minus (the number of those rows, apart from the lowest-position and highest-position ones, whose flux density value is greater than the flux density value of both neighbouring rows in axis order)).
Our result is 2.9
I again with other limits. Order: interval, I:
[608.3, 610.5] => 2.5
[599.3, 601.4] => 2.3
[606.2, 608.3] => 2.7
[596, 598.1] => 2.3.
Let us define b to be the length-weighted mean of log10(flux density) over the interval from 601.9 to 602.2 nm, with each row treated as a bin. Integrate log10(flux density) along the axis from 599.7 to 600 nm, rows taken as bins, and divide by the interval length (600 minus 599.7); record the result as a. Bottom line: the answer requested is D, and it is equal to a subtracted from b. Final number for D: -0.015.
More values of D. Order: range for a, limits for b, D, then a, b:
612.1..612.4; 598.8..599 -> -0.013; 1.67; 1.66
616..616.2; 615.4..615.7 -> -0.001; 1.65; 1.65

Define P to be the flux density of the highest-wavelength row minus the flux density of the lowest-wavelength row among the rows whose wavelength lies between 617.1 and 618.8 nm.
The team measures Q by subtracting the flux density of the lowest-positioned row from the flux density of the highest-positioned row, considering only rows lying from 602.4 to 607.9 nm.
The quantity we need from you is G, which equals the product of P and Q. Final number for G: 3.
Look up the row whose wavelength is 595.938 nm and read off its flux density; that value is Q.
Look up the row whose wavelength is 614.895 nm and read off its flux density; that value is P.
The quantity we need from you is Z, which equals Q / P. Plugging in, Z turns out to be 1.03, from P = 44.47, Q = 45.68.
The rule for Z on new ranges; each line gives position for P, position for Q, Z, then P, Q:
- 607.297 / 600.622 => 1.07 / 47.73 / 51.13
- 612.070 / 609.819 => 0.90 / 48.59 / 43.53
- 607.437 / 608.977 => 1.00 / 48.11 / 48.01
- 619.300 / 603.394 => 0.99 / 45.68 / 45.25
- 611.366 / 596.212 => 1.10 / 44.68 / 49.14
